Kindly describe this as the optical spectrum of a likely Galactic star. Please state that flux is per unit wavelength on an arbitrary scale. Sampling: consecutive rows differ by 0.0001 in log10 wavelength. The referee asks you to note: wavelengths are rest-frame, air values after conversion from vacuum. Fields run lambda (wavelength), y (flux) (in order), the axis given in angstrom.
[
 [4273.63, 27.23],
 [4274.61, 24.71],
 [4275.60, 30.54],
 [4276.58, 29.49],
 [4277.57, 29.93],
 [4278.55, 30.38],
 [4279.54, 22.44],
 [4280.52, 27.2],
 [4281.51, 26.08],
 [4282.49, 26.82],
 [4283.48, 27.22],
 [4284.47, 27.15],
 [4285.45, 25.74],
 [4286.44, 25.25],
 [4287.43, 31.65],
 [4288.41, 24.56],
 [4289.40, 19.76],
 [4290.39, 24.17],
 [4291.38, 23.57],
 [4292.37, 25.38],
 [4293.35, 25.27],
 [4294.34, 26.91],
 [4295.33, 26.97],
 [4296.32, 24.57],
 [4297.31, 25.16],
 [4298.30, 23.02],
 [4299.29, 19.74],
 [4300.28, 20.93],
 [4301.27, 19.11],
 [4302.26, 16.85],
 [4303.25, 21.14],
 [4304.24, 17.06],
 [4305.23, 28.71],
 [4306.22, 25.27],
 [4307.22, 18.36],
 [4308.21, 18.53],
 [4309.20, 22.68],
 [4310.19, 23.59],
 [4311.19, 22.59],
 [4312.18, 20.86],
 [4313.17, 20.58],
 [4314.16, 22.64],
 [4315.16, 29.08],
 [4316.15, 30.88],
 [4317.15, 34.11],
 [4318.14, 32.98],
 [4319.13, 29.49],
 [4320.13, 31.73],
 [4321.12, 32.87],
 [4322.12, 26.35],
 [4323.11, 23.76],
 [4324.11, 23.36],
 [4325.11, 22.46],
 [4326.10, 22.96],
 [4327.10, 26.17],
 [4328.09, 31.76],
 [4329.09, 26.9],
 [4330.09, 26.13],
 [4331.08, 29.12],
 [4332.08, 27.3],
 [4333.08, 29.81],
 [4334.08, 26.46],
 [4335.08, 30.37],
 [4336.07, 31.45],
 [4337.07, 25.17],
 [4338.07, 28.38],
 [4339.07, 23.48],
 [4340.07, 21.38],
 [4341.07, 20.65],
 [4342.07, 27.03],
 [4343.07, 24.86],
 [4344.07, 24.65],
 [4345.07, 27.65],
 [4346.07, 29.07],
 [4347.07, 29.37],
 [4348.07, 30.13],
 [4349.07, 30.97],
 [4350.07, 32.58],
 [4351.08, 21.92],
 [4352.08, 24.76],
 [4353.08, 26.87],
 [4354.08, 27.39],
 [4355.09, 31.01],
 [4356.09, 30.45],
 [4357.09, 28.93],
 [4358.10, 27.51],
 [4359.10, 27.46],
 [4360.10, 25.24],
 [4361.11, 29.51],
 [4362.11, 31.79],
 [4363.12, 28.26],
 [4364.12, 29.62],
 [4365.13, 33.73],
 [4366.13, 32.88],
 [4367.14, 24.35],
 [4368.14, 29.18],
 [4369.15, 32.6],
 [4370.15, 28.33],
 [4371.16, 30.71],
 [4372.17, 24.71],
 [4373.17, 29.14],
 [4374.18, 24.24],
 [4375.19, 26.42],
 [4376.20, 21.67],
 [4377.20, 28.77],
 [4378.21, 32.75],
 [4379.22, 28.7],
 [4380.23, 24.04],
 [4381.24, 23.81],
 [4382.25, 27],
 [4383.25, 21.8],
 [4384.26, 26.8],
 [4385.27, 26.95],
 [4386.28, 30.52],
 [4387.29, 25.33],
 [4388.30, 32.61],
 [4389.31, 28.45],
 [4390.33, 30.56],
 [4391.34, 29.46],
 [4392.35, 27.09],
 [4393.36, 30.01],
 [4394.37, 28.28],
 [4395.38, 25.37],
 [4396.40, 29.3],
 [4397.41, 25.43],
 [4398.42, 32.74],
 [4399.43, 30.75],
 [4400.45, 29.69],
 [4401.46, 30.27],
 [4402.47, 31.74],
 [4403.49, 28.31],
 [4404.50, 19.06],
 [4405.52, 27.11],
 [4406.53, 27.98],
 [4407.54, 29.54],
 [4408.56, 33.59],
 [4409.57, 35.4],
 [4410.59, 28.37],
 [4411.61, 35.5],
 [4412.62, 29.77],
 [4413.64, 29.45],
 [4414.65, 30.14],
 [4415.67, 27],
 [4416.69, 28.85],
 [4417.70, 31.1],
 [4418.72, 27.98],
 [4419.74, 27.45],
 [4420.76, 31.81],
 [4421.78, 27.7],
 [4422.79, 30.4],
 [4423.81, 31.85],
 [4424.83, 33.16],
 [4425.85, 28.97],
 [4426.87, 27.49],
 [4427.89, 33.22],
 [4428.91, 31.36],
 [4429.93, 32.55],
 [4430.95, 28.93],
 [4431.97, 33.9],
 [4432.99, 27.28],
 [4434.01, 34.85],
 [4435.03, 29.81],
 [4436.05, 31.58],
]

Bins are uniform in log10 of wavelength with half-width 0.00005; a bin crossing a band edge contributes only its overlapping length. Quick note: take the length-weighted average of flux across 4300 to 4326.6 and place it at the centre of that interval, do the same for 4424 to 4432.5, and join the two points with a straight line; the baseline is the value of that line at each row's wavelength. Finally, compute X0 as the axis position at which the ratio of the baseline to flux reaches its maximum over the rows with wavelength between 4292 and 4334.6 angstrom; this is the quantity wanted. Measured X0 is 4302.26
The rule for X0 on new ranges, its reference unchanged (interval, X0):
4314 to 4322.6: 4314.16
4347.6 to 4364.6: 4351.08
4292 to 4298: 4296.32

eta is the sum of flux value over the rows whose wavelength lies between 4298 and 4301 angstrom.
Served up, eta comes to 63.7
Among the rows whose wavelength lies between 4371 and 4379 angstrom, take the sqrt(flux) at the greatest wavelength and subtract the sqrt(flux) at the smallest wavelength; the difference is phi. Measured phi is 0.2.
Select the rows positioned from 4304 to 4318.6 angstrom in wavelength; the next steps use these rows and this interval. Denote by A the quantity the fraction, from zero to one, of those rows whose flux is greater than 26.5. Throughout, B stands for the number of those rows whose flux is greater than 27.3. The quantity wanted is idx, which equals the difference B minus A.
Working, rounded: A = 0.33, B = 5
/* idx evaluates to 5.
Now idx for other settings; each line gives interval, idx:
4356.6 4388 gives 17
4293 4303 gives 0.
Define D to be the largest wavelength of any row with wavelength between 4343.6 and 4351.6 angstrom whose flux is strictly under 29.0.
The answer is 4351.08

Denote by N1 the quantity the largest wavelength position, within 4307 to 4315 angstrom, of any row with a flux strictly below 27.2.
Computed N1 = 4314.16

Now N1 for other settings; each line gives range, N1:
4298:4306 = 4304.24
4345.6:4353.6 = 4353.08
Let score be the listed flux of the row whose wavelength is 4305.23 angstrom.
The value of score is 28.71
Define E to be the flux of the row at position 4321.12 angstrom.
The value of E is 32.87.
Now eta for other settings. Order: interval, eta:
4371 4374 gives 84.6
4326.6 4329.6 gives 84.8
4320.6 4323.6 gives 83.0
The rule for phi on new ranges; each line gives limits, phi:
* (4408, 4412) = 0.2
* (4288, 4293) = 0.1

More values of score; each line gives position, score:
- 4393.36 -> 30.01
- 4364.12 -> 29.62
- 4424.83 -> 33.16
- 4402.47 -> 31.74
